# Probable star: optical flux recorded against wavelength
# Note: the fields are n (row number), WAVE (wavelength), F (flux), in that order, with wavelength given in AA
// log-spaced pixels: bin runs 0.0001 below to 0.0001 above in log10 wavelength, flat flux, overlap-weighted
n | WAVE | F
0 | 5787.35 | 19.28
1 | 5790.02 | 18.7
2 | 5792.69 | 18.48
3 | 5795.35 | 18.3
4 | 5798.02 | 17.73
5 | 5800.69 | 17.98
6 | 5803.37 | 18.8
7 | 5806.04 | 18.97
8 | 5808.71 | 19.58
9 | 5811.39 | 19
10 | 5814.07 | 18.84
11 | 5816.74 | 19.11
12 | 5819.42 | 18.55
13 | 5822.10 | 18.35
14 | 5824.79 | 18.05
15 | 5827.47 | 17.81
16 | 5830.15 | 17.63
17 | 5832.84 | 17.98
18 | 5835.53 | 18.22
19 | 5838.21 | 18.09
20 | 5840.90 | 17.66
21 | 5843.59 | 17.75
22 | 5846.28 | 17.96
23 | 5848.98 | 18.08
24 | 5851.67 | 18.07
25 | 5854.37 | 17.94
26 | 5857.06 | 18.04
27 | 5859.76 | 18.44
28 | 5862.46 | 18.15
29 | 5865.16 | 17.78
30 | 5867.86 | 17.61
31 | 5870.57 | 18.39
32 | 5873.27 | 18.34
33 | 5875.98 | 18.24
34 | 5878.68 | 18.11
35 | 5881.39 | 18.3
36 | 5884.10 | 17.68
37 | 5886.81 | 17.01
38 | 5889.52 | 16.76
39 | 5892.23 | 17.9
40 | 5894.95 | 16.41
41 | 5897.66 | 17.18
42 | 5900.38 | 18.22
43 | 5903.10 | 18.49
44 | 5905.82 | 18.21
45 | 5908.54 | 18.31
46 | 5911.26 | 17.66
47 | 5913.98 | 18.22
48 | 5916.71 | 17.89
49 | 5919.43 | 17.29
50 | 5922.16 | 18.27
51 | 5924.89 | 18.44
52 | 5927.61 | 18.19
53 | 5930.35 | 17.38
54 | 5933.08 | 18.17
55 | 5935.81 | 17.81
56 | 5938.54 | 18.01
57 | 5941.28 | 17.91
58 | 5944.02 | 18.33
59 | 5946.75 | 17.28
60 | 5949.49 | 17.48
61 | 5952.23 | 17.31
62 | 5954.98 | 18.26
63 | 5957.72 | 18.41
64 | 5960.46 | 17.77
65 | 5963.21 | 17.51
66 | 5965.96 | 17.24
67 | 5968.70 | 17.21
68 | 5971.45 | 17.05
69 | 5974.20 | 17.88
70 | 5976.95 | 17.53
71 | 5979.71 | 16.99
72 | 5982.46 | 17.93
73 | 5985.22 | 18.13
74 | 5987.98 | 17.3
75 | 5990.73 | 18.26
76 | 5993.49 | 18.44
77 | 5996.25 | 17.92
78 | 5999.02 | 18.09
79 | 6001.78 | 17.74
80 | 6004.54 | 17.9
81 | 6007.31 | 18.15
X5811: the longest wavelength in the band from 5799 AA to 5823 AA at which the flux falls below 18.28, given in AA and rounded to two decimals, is 5800.69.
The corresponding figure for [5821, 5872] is 5867.86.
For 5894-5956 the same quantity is 5954.98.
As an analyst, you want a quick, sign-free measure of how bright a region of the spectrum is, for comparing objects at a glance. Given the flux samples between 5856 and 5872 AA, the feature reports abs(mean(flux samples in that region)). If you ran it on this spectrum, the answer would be 18.1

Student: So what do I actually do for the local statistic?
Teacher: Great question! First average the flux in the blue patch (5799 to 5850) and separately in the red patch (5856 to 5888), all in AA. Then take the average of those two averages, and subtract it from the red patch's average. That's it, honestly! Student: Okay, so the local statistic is -0.16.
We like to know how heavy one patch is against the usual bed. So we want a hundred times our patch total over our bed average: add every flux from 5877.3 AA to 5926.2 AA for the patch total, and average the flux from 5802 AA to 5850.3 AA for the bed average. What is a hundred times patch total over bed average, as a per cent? 1745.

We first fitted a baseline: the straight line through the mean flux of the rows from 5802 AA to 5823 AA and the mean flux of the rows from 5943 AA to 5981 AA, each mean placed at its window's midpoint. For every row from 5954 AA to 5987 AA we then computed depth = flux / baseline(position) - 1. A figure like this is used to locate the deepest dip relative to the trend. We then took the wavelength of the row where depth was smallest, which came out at 5971.45 AA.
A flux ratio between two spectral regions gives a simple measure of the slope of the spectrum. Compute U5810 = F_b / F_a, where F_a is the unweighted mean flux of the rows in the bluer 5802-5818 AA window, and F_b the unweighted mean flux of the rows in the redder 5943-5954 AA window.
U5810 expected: 0.92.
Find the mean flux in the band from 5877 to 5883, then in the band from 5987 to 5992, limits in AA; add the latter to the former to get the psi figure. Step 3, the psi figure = 36.0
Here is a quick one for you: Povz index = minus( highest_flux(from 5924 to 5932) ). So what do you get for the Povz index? -18.4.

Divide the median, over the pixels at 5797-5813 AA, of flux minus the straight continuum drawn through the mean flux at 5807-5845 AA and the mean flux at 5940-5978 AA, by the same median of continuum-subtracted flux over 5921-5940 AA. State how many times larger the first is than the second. 1.2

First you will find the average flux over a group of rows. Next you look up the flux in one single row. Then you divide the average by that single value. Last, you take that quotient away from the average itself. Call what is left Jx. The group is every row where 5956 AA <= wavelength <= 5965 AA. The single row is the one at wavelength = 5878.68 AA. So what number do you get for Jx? 16.9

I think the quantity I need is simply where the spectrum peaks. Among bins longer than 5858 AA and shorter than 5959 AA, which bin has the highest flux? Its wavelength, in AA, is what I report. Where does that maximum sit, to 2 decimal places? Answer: 5903.10 AA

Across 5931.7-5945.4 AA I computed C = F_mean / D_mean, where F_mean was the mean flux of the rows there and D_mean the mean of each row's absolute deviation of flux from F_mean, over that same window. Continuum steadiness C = 111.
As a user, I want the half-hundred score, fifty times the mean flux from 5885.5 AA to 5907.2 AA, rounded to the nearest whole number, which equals 876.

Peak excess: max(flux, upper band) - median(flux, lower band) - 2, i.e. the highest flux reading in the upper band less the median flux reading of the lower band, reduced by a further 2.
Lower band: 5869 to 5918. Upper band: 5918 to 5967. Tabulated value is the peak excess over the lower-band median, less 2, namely -1.72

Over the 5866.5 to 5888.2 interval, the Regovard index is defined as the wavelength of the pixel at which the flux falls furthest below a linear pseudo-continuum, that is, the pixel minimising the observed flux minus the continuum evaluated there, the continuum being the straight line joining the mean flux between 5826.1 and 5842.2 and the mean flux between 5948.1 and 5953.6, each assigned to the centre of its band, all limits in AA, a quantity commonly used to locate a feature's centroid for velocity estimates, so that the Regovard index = 5886.81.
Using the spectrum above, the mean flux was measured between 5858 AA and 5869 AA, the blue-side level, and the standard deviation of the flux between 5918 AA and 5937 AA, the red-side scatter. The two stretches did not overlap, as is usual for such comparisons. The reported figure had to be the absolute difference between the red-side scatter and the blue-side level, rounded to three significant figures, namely 17.6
